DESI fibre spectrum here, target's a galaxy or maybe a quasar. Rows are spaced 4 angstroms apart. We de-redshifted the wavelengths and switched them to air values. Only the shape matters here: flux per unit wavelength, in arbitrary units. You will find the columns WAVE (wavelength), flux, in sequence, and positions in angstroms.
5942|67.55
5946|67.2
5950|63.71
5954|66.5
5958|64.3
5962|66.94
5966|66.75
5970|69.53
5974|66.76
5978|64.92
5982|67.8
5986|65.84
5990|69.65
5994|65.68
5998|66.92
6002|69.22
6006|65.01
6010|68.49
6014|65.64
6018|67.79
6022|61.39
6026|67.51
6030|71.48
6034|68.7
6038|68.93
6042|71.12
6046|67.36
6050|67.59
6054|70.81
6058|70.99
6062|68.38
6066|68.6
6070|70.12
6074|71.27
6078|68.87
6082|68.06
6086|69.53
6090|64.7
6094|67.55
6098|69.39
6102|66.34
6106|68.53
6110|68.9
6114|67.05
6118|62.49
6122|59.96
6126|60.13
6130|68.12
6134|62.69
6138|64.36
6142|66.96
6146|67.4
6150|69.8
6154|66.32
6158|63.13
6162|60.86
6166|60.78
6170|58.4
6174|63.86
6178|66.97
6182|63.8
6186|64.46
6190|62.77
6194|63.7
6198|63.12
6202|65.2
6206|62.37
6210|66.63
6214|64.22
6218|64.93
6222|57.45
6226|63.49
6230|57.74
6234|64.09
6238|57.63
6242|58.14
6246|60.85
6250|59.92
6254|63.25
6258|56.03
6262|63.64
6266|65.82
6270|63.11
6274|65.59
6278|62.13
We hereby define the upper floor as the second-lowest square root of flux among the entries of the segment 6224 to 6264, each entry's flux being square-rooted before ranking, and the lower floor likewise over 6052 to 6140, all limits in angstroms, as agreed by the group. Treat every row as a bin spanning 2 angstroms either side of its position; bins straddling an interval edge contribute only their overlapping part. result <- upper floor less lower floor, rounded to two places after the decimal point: -0.16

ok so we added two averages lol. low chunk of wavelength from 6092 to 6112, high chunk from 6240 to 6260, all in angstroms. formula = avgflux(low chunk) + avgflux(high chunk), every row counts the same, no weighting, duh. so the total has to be 127.8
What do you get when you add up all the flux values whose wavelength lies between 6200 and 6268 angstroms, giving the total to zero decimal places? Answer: 1051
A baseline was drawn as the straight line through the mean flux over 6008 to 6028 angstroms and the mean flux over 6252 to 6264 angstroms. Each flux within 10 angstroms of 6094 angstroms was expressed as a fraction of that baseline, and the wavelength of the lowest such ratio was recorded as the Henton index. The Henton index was 6090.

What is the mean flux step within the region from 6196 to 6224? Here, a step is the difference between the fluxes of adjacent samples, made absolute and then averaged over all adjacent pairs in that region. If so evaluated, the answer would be 3.3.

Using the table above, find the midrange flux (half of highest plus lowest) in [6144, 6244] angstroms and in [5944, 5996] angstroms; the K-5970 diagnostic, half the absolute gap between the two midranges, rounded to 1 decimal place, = 1.5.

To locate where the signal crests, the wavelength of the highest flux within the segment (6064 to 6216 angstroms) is 6074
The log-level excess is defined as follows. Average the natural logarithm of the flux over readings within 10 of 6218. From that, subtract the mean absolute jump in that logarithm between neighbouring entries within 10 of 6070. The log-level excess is 4.13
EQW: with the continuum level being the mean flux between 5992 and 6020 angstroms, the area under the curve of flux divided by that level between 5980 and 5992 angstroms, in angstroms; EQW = 12.1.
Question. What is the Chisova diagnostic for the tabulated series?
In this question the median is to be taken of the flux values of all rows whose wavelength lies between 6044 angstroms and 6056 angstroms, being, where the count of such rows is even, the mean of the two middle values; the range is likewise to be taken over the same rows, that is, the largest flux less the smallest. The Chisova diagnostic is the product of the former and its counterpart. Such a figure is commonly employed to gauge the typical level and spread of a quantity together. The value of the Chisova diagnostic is 233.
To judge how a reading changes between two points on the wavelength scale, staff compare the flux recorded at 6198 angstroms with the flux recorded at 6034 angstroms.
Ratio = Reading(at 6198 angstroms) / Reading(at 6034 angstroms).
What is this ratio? 0.92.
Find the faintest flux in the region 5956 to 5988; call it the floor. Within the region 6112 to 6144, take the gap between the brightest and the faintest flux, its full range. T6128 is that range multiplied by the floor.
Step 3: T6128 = 525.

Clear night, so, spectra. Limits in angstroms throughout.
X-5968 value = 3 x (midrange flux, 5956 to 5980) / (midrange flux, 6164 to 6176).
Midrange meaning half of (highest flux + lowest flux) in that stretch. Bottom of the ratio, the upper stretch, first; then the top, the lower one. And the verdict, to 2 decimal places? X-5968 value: 3.28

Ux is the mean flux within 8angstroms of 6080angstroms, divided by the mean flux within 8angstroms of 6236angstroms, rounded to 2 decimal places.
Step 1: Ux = 1.17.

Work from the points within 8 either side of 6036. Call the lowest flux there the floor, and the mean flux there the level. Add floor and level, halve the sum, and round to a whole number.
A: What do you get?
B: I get 69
